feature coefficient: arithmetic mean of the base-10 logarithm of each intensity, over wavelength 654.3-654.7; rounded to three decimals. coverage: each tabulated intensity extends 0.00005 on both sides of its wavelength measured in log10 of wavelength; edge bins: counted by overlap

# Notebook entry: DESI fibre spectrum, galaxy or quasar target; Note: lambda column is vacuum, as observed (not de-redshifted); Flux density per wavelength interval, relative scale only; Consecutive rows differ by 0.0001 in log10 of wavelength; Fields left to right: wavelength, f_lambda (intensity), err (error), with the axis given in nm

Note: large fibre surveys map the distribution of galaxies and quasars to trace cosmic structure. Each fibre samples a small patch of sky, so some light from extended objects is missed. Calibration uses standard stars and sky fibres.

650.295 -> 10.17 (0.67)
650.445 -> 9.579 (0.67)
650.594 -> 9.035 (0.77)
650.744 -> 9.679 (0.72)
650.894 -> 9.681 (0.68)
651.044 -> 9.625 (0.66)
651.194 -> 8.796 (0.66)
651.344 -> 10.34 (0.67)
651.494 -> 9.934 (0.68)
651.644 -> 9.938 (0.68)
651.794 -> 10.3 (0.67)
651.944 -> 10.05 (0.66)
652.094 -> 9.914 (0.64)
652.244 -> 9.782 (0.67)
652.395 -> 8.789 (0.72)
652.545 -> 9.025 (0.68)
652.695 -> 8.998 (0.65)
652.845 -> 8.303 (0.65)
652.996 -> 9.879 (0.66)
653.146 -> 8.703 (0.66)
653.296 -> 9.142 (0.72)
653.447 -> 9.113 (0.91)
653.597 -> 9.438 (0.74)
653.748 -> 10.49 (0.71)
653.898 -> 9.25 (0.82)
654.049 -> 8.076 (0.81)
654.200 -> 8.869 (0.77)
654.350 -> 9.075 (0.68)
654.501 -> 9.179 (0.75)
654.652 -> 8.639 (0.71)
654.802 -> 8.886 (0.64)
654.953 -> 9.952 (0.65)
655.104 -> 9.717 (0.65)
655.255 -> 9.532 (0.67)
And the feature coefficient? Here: 0.952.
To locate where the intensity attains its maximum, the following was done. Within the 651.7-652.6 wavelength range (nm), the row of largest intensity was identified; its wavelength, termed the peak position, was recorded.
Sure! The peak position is 651.794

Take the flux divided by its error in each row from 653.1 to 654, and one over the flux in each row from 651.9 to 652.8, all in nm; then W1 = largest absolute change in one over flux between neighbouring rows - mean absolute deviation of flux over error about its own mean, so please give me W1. -1.19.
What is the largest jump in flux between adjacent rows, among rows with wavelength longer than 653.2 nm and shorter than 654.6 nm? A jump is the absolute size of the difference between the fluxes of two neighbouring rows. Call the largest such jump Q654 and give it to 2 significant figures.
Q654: 1.2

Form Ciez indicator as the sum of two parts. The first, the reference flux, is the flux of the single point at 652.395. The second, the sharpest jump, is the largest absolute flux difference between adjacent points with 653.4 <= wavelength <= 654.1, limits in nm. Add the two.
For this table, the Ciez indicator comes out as 10.0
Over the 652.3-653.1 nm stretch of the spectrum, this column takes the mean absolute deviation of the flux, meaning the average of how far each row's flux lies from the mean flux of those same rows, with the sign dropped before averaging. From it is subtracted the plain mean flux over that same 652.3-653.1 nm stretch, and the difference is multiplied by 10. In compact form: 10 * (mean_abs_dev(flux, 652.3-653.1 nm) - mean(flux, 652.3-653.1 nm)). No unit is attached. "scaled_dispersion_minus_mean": -86.4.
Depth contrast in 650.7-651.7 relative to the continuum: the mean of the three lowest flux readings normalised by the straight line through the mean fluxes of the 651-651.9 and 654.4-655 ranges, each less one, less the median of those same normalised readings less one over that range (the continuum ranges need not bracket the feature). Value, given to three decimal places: -0.030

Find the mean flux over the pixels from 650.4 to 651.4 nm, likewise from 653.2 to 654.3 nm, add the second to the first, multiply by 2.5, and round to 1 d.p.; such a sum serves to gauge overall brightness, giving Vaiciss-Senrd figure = 46.8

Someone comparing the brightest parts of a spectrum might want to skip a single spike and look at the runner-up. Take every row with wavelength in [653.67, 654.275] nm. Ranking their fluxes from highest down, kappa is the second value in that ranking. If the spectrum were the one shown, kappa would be 9.25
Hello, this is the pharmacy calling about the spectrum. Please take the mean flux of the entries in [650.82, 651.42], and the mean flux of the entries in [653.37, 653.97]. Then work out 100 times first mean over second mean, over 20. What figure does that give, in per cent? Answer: 5.02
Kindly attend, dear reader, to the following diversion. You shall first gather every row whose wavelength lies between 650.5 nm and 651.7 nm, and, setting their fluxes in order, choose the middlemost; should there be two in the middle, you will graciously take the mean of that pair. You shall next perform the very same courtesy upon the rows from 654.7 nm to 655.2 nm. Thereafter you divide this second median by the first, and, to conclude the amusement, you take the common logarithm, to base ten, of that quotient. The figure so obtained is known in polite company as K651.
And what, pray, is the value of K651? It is 0.00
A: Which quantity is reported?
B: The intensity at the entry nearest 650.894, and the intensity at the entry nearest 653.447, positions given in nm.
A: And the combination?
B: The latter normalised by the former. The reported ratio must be 0.94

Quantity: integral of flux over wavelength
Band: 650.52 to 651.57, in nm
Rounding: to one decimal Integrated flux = 10.1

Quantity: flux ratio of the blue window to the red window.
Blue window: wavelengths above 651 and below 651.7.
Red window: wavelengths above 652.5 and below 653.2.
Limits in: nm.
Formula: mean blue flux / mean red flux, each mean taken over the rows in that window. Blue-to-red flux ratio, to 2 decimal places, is 1.08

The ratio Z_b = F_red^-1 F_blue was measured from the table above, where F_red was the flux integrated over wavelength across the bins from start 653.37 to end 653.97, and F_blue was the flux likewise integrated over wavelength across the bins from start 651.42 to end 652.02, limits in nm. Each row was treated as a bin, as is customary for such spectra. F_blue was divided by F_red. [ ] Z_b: 1.05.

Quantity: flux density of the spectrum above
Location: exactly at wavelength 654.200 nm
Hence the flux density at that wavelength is 8.869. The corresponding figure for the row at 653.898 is 9.25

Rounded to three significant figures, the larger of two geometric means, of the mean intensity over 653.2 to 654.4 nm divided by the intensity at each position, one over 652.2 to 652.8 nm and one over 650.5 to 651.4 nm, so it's 1.00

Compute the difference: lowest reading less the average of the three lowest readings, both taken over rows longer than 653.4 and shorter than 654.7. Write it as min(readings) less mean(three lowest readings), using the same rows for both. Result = -0.45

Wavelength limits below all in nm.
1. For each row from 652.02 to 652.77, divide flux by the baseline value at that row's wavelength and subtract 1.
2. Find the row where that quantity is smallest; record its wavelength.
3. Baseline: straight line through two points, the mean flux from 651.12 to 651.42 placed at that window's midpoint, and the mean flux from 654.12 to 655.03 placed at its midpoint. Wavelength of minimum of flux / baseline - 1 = 652.395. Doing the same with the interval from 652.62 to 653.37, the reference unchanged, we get 652.845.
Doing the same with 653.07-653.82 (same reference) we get 653.146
